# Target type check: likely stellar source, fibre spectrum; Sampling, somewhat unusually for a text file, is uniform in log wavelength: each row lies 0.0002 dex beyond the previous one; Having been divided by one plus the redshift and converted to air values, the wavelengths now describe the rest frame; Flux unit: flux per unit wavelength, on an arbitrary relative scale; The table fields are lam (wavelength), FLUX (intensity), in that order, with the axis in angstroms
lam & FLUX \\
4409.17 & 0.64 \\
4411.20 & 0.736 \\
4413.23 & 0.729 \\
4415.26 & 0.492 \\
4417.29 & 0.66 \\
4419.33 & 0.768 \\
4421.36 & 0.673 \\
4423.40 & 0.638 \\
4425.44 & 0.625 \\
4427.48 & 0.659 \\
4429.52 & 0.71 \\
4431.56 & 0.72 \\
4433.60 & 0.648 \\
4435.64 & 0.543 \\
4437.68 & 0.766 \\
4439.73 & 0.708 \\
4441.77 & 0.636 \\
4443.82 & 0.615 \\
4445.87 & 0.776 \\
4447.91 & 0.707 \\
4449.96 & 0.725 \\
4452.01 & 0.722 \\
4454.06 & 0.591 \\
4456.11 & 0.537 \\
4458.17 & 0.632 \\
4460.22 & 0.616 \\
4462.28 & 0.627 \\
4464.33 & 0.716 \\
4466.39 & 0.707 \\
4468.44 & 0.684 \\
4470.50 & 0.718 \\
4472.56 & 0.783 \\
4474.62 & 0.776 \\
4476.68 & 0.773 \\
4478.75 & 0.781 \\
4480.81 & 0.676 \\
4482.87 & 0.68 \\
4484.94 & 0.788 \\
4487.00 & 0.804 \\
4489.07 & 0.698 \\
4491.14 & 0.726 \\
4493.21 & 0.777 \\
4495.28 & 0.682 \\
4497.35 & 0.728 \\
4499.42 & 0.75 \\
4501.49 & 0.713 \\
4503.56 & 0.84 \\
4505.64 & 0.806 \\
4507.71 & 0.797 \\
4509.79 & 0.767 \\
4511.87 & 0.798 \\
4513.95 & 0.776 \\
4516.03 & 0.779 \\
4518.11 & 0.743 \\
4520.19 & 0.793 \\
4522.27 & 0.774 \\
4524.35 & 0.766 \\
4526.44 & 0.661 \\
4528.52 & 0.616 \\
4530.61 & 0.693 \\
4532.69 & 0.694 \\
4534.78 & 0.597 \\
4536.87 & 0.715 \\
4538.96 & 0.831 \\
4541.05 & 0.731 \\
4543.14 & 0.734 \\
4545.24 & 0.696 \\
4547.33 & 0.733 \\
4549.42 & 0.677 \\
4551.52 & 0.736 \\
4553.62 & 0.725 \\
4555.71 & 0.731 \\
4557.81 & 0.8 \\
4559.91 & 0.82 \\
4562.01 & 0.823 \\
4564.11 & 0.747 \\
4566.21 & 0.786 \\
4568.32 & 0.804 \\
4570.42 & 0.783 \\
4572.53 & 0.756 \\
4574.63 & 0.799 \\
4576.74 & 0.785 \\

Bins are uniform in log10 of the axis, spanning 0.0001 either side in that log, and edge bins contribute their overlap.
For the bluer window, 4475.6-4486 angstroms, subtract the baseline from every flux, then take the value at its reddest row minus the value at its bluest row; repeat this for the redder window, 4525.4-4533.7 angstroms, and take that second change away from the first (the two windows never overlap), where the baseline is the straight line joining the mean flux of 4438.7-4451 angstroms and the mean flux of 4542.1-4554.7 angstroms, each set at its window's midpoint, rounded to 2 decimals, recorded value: -0.02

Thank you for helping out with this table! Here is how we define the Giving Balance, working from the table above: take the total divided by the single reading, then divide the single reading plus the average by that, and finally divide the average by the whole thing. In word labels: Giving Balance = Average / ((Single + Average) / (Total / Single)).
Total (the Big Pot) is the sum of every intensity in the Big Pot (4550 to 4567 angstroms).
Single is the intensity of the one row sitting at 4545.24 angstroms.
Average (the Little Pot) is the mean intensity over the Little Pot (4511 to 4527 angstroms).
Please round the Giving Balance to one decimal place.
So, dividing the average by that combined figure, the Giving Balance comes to 4.6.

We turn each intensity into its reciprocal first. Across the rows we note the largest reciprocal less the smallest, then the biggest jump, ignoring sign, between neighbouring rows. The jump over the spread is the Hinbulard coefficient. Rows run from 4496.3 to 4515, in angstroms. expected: 1.00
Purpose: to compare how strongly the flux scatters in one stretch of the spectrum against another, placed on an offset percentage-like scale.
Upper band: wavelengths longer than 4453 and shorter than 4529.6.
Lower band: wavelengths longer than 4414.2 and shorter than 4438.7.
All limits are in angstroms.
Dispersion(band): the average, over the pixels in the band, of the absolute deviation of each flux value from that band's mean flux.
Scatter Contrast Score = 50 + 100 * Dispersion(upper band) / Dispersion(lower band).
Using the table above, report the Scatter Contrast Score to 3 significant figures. 150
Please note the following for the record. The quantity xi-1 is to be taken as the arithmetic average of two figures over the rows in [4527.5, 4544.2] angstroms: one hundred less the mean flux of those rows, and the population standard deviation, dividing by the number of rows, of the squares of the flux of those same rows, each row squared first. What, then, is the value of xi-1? 49.70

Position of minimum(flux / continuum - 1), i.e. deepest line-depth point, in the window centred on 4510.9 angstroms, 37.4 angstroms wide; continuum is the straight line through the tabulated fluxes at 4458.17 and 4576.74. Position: 4528.52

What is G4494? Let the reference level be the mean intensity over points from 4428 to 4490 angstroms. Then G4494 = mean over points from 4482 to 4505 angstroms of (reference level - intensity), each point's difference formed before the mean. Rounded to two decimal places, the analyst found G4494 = -0.05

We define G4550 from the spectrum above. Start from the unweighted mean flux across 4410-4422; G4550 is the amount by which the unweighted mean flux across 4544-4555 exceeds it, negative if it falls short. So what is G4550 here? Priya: 0.04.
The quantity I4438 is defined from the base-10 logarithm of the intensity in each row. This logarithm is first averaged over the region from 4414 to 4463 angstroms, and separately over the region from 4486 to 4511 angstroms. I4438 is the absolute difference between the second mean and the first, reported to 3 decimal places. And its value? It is 0.063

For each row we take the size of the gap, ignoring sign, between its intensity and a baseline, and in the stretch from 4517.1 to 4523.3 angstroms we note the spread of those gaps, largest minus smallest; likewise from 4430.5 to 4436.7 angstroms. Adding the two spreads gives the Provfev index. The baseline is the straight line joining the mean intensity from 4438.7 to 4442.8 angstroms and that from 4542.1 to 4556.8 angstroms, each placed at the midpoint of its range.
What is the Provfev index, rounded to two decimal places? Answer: 0.15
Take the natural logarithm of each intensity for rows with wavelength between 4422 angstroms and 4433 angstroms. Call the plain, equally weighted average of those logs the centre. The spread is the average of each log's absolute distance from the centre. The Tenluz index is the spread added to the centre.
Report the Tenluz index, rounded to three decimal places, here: -0.349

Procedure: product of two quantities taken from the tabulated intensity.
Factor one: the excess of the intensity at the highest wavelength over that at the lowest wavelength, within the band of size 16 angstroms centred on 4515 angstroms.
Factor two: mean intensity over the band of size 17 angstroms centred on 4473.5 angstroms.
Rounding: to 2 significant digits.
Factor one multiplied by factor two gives -0.017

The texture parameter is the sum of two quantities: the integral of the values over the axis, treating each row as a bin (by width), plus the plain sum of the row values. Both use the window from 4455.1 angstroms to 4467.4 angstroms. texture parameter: 12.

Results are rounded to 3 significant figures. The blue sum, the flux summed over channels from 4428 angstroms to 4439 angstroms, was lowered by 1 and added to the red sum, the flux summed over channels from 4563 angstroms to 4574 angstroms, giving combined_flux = 6.26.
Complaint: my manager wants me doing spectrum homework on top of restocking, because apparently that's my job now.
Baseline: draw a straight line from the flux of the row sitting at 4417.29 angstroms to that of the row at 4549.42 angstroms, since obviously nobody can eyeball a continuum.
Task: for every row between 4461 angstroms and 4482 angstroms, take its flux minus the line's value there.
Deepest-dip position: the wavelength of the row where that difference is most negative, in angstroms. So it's 4462.28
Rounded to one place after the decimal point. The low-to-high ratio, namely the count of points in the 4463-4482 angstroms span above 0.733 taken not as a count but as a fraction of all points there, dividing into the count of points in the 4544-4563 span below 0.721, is 4.5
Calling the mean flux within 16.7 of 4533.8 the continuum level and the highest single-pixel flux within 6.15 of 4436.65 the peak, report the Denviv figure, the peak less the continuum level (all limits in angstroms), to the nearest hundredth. 0.05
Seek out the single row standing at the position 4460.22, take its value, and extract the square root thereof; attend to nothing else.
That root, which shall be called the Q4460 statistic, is 0.785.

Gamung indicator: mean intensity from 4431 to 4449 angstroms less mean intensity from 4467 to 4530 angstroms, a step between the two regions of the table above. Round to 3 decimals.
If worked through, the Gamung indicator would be -0.069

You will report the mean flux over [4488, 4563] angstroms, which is 0.742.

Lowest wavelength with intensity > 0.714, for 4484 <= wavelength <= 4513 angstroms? 4484.94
